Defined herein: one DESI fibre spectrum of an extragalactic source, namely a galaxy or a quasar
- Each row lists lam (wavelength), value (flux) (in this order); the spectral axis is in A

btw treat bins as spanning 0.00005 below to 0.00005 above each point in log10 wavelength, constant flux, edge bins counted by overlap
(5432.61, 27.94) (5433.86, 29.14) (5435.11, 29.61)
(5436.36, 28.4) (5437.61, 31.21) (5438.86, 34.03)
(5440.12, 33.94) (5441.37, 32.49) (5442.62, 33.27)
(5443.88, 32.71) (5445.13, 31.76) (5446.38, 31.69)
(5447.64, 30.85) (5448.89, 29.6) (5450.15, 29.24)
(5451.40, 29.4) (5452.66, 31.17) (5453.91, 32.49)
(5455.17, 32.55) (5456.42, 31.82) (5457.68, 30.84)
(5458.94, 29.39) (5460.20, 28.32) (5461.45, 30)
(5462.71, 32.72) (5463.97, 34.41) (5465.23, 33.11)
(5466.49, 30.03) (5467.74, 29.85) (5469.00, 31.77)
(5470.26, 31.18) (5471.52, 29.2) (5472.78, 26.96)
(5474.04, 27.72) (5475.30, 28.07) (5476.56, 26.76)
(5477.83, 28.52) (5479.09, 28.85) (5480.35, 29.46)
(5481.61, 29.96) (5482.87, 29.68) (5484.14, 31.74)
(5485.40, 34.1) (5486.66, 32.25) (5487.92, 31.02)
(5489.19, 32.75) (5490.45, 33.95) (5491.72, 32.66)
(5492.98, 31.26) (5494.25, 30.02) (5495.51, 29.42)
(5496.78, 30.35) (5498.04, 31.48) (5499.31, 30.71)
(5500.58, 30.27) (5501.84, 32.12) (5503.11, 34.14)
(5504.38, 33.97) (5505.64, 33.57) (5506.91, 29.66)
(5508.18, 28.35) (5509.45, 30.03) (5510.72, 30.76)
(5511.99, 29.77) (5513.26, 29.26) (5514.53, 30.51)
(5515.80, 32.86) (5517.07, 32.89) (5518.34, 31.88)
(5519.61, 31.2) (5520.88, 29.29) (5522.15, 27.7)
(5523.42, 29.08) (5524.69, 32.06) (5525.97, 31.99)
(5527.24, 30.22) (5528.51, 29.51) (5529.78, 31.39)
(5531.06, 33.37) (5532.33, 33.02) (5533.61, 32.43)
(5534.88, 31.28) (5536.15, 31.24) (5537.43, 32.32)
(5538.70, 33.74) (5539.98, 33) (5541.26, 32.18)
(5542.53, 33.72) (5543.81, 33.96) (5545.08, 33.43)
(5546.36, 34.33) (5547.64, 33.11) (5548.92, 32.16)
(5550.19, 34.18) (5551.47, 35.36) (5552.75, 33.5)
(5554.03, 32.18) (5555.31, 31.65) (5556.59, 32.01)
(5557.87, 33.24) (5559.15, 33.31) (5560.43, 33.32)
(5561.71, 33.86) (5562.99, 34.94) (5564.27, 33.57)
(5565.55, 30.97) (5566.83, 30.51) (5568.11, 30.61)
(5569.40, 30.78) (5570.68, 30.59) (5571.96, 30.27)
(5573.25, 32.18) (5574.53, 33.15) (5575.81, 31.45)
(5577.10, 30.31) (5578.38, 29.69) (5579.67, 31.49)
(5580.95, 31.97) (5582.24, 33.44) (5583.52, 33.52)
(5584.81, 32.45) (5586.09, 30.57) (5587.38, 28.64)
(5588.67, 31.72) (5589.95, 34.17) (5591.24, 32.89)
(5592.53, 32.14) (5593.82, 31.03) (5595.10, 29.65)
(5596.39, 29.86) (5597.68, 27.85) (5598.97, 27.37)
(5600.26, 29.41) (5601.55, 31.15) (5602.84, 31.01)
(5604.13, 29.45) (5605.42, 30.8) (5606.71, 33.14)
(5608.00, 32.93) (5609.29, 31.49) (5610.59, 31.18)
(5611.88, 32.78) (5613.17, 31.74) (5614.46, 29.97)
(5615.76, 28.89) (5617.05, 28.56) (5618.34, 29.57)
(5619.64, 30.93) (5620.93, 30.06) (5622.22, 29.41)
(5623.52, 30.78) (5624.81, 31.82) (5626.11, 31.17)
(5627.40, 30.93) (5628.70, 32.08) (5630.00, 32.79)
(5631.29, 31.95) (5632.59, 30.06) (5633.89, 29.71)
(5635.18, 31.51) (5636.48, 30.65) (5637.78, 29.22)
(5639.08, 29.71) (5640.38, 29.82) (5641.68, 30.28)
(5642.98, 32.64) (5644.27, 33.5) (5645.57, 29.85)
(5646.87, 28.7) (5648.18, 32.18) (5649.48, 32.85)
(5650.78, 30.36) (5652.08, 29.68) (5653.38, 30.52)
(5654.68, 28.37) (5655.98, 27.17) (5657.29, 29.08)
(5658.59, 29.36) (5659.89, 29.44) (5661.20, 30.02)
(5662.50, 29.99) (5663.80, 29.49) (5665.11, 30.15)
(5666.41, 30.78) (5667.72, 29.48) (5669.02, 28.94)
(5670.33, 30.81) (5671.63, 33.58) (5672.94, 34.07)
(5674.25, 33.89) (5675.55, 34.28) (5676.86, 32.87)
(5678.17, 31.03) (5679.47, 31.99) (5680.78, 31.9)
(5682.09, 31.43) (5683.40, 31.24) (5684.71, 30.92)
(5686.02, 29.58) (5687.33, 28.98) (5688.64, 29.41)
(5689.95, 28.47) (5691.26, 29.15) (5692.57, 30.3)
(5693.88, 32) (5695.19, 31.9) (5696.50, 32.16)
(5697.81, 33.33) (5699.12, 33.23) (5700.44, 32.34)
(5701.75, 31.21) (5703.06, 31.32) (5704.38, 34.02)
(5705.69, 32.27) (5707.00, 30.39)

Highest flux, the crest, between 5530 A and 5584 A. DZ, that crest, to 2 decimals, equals 35.36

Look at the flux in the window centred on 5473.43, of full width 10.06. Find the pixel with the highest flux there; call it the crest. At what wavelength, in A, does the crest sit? 5469.00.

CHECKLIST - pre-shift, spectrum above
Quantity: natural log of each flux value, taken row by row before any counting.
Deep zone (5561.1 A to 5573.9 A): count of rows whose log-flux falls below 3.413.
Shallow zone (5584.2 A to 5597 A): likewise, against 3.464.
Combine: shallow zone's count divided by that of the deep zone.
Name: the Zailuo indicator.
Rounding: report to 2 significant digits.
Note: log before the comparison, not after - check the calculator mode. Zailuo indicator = 6.0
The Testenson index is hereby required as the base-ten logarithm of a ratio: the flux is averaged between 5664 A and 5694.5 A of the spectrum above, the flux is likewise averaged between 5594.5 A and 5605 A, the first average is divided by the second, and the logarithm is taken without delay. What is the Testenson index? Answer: 0.02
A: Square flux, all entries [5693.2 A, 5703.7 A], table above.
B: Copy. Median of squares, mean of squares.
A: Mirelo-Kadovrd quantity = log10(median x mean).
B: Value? 6.03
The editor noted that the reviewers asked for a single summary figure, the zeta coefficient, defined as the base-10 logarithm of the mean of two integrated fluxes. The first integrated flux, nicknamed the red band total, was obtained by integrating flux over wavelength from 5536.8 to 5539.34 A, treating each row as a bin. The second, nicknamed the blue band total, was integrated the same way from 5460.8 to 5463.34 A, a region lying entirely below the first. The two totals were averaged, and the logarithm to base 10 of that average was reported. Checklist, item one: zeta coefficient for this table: 1.91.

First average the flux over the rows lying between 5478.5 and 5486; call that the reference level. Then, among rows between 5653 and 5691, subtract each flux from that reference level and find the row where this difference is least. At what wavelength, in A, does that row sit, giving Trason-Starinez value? 5675.55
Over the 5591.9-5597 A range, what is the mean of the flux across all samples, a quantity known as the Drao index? 30.7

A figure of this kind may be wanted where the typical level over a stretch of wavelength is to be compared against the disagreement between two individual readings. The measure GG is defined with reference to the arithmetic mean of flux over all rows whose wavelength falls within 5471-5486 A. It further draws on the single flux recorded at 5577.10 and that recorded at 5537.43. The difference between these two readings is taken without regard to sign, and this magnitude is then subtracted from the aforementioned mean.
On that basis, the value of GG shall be 27.2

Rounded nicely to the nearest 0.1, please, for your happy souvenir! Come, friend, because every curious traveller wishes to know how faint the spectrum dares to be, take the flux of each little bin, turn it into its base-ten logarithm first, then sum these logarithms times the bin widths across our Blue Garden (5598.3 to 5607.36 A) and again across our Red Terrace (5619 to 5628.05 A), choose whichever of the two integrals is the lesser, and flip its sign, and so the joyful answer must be -13.4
